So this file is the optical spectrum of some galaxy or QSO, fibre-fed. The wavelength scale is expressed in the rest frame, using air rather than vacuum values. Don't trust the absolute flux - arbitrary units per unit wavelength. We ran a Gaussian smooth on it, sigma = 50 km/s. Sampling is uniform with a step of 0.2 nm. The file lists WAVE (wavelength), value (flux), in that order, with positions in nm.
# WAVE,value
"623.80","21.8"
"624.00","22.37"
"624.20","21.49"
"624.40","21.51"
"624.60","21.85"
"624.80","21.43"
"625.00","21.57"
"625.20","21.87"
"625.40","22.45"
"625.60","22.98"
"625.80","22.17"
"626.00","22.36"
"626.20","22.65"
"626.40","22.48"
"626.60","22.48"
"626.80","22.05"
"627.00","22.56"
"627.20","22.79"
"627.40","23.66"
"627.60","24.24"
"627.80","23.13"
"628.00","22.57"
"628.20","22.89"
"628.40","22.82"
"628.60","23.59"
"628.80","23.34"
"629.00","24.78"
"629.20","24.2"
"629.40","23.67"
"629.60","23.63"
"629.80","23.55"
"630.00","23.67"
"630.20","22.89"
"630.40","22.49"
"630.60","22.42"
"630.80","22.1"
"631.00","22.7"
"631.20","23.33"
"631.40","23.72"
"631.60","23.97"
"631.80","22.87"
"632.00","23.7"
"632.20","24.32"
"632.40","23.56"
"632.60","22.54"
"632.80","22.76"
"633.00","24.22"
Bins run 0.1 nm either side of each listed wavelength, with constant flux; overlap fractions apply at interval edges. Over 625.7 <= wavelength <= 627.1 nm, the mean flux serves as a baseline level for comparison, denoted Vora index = 22.4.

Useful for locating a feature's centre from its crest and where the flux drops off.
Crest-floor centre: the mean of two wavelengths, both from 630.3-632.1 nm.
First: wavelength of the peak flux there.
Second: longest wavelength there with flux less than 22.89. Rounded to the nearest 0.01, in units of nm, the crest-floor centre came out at 631.70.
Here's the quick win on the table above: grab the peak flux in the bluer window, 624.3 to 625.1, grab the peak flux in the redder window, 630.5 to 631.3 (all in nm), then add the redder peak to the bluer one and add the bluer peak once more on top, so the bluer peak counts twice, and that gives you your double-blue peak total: 67.0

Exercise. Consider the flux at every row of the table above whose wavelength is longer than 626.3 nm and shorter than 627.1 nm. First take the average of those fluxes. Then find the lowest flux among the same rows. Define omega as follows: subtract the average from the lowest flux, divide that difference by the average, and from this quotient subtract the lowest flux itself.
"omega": -22.07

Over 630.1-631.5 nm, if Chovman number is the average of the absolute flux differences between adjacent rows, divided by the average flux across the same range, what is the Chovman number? 0.018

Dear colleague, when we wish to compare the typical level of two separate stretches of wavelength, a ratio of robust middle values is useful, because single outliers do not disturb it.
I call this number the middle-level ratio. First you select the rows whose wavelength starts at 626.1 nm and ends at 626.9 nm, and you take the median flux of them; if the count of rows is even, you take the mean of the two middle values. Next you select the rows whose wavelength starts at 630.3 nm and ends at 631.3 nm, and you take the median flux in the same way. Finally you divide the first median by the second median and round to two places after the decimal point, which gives 1.00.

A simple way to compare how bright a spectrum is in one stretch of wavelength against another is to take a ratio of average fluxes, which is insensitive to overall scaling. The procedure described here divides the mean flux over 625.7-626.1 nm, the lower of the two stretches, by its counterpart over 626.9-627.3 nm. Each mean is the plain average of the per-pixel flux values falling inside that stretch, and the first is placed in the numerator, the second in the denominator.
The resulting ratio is 0.982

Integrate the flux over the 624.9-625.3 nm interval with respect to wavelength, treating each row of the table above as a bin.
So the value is 8.7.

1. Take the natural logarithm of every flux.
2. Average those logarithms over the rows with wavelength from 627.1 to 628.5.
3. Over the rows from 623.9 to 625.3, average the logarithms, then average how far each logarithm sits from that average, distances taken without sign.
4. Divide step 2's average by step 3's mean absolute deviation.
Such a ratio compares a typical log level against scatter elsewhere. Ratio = 264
